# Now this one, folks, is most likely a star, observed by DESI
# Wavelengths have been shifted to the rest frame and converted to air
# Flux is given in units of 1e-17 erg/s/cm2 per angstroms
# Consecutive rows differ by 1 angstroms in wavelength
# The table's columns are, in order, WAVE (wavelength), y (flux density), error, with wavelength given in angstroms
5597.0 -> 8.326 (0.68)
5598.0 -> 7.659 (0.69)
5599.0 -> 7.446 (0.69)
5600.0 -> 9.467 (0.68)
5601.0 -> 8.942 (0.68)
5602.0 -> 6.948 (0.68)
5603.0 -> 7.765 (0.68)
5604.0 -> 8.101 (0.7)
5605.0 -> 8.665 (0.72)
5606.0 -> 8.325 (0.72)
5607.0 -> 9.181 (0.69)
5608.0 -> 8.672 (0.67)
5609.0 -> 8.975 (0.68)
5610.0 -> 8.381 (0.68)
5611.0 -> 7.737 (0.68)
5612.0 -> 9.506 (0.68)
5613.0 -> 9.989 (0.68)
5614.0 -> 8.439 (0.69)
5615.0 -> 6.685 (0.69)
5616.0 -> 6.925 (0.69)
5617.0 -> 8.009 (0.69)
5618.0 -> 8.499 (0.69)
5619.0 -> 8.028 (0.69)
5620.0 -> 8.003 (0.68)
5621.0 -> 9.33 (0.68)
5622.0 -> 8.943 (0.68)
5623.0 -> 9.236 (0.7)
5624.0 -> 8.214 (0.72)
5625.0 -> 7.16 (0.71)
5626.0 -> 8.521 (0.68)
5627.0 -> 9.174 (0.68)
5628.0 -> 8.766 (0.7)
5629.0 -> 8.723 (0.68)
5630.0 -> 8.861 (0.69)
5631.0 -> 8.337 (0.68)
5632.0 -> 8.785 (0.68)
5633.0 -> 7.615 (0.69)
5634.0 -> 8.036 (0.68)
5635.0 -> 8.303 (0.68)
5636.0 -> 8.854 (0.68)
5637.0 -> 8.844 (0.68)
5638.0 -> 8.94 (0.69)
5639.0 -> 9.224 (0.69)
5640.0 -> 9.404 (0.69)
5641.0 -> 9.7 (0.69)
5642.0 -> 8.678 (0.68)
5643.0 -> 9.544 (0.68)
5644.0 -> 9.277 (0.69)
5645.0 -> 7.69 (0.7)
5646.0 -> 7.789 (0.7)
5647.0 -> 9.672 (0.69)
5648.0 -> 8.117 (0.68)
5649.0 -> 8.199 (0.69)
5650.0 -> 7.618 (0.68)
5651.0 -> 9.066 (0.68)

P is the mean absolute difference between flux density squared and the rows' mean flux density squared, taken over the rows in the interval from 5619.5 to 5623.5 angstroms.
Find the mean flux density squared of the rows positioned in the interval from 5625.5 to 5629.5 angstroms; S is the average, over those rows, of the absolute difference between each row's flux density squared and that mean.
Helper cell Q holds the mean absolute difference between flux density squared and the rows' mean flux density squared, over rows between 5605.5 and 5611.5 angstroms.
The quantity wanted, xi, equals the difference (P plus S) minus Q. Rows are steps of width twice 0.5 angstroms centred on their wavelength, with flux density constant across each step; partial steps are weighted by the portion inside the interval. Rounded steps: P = 8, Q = 6.8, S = 3.4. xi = 4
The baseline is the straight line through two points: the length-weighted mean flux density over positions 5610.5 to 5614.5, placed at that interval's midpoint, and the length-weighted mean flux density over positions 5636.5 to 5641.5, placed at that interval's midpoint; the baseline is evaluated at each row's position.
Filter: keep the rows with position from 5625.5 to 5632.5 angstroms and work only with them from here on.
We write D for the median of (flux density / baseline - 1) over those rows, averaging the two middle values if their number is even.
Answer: -0.04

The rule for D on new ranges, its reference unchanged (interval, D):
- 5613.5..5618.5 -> -0.11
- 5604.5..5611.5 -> -0.02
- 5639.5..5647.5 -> 0.01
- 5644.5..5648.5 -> -0.15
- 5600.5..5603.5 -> -0.12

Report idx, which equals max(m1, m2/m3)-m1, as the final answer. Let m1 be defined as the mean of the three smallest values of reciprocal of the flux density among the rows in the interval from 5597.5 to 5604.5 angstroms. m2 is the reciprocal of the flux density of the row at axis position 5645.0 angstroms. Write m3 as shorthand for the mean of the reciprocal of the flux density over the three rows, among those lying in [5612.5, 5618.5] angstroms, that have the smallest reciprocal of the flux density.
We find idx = 1.05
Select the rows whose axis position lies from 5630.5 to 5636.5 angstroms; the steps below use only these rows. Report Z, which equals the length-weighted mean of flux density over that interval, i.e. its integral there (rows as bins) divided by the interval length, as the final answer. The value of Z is 8.3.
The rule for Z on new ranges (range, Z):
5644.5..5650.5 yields 8.2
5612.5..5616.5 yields 8.0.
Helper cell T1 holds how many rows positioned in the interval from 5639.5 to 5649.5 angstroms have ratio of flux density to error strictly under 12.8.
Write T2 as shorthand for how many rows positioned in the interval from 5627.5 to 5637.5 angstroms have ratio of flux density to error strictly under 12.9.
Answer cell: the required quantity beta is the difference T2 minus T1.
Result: 2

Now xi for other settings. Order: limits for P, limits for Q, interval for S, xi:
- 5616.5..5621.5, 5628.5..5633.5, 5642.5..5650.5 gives 14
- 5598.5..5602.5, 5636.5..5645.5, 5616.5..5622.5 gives 16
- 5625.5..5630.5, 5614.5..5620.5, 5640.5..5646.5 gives 7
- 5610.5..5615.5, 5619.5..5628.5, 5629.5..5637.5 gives 15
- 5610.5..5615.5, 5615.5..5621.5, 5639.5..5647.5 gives 21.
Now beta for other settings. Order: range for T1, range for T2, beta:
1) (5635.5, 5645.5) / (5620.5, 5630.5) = 4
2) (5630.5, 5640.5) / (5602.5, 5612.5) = 2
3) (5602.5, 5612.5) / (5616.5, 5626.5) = 1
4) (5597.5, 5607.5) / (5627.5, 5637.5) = 0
